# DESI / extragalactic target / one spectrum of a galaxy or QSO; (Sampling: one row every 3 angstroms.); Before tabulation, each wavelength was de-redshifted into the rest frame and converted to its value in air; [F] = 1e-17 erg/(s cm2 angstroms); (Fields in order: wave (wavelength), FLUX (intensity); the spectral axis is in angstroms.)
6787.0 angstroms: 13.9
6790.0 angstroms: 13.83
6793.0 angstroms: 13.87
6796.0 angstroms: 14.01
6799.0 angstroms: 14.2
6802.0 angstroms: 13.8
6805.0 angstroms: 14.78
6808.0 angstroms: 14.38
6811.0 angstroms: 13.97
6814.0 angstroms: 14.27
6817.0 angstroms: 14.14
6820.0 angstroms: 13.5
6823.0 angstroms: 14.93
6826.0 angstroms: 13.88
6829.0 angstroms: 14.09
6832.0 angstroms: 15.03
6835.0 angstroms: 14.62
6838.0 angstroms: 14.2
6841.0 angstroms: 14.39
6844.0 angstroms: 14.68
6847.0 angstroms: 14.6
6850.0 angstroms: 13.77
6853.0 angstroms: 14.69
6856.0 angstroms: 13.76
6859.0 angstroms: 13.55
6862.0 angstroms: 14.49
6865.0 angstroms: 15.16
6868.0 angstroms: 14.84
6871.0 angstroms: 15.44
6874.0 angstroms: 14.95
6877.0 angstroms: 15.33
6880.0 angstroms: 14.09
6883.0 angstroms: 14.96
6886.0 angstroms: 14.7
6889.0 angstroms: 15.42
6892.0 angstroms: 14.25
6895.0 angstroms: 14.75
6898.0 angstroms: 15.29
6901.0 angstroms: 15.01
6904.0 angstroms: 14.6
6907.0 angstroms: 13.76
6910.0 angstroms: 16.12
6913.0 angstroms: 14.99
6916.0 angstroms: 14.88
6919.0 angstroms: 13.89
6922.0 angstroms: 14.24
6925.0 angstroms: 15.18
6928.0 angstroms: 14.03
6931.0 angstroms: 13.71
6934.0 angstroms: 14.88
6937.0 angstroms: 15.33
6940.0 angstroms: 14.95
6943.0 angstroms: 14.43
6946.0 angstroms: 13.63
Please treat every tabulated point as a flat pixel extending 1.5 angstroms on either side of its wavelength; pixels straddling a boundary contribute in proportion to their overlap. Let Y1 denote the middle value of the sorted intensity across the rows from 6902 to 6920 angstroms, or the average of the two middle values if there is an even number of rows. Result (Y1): 14.7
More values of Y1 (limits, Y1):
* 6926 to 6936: 14.0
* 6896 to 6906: 15.0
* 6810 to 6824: 14.1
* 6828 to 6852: 14.5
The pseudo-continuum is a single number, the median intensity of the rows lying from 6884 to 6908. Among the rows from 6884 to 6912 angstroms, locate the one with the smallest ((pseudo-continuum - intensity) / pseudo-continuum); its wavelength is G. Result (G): 6910.0 angstroms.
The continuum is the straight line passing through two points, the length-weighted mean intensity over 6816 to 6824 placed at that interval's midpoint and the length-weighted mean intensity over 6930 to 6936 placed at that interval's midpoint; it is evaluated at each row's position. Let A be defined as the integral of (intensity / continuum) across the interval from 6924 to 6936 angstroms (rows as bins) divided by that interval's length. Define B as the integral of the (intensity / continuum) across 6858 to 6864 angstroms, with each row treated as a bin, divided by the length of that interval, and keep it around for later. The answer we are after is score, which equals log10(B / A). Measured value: -0.004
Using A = 1.00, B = 0.99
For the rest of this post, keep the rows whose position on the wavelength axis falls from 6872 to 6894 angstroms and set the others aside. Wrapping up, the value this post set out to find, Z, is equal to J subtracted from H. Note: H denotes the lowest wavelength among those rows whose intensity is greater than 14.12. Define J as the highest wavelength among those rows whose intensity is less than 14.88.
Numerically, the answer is -18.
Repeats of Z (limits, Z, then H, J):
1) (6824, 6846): -12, 6832.0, 6844.0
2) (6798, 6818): -18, 6799.0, 6817.0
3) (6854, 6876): -6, 6862.0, 6868.0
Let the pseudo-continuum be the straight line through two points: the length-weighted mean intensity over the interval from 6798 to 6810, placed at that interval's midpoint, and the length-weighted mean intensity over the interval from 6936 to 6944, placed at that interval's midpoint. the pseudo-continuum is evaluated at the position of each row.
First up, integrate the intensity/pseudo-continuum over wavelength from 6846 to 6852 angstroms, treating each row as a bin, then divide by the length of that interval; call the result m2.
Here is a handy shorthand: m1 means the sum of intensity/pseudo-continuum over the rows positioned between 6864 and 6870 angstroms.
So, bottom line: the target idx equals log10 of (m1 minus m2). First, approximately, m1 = 2.06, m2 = 0.980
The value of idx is 0.03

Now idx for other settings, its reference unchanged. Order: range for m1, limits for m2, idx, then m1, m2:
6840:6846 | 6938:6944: 0.01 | 2.01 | 0.990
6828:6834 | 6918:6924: 0.03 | 2.02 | 0.956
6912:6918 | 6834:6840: 0.01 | 2.02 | 0.997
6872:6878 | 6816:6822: 0.04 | 2.07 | 0.968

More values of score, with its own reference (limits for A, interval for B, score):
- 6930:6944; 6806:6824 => -0.006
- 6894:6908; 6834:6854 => -0.005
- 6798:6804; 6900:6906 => 0.012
